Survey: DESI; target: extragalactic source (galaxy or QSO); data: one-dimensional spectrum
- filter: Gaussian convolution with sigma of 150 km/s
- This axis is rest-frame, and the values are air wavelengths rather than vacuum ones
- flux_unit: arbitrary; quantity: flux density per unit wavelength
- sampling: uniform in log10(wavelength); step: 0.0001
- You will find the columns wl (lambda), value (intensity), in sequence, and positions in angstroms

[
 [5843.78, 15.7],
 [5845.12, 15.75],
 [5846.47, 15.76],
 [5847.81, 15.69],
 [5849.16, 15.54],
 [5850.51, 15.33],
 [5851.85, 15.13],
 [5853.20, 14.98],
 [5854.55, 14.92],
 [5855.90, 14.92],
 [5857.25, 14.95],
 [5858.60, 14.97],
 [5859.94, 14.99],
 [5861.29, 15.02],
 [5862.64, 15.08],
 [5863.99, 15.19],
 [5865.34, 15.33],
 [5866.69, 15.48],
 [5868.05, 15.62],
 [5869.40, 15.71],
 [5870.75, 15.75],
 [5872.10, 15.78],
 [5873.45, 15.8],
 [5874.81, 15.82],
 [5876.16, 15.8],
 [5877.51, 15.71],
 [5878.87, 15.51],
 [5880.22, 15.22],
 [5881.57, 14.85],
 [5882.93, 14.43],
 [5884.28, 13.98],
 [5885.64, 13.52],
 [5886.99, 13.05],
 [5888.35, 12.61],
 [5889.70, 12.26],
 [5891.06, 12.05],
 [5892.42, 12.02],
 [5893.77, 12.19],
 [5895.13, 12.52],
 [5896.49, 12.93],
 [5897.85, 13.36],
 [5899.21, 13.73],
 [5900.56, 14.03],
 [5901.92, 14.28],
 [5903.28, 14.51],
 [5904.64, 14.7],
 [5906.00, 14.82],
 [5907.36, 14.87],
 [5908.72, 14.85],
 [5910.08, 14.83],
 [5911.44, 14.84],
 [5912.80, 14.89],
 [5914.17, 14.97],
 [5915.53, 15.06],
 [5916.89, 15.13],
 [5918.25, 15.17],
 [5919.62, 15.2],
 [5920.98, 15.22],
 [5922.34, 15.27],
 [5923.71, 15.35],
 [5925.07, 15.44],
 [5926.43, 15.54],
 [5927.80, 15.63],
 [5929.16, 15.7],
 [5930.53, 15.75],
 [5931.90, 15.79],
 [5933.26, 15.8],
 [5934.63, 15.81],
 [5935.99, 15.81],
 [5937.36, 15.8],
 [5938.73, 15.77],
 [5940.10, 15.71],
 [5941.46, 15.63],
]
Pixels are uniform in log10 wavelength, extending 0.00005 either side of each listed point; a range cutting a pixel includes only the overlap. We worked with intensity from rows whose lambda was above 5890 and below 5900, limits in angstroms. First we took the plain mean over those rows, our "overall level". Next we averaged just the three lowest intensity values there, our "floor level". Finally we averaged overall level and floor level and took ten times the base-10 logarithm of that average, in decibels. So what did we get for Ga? 10.9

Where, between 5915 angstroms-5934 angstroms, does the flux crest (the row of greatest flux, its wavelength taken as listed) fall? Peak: 5933.26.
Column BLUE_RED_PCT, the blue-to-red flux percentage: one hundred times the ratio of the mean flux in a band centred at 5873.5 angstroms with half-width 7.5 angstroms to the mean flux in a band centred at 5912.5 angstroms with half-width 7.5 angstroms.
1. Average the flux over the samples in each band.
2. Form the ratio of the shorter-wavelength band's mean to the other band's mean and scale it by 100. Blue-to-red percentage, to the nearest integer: 105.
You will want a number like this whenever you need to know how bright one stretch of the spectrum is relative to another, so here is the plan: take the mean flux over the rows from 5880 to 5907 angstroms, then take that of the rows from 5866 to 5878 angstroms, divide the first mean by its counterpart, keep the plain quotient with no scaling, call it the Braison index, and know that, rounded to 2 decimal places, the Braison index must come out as 0.86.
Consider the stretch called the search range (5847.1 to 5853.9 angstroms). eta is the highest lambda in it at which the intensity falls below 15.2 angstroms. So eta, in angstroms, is 5853.20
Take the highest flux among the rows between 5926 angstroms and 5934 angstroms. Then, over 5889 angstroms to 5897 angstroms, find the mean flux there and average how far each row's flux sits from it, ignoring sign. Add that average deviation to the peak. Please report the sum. 16.1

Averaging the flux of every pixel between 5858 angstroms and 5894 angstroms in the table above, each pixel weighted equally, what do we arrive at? 14.6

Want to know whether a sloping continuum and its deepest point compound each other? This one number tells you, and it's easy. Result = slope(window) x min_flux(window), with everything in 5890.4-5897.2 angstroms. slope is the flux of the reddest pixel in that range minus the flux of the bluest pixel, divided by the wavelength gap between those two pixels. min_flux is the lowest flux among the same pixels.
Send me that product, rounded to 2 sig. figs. 1.9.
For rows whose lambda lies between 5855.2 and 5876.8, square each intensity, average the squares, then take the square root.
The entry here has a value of 15.4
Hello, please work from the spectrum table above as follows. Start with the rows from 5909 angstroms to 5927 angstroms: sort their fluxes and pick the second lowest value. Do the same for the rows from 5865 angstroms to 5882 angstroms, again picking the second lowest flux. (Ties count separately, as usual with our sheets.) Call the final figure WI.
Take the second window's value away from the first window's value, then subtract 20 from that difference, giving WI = -20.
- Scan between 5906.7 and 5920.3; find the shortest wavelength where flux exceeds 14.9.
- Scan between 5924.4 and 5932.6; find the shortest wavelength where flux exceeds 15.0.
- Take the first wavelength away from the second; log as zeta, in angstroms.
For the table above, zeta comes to 10.9 angstroms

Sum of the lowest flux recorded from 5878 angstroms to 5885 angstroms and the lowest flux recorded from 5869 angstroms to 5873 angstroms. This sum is 29.7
